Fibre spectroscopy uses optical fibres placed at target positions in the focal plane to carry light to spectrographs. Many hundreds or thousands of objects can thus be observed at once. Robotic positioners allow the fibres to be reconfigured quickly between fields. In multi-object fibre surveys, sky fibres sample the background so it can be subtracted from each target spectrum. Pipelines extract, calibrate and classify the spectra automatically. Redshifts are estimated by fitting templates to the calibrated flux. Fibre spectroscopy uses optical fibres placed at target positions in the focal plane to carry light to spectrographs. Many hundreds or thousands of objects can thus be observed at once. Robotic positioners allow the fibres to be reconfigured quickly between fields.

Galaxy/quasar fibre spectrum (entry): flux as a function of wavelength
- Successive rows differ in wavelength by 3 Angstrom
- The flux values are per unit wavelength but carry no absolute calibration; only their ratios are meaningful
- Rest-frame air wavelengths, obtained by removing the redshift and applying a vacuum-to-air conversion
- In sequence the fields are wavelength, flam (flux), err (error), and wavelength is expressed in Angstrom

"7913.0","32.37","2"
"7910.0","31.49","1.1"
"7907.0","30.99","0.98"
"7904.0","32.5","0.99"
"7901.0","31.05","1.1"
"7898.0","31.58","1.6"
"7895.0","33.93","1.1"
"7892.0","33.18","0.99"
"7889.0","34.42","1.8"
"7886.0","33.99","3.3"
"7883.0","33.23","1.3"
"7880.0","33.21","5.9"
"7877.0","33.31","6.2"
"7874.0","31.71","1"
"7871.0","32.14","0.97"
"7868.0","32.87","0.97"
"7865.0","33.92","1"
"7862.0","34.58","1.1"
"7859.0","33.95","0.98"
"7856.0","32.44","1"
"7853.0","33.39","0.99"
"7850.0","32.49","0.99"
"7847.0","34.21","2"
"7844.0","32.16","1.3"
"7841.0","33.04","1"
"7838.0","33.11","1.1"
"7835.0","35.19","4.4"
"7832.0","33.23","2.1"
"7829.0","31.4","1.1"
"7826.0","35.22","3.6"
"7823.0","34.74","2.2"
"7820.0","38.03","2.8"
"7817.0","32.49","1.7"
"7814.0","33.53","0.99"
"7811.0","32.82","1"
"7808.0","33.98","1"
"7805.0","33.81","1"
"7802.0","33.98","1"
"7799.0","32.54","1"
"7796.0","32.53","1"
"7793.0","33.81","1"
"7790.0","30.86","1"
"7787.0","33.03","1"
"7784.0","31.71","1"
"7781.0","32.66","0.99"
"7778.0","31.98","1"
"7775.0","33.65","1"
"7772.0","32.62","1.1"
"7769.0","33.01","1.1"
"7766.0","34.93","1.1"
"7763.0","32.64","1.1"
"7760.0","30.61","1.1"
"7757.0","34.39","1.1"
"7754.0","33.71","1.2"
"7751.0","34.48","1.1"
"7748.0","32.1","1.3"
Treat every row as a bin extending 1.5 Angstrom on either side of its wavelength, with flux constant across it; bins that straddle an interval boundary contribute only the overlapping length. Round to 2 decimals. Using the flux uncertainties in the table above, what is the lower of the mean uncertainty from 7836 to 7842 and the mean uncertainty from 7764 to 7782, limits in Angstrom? 1.05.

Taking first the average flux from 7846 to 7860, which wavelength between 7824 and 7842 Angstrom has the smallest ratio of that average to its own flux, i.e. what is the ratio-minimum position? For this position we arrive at 7826.0 Angstrom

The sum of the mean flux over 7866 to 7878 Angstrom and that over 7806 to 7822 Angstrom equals 66.7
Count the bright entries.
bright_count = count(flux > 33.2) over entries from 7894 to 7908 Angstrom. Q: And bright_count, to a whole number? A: 1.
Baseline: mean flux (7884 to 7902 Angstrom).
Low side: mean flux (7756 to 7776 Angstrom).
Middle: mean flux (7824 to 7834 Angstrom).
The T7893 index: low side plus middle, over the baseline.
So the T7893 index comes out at 2.01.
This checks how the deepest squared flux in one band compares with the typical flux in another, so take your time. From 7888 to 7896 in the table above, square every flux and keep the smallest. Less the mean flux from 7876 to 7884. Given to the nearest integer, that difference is 1068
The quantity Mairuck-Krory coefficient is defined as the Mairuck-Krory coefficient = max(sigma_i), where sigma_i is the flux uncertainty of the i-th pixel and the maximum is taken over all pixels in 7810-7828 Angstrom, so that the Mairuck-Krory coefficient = 3.6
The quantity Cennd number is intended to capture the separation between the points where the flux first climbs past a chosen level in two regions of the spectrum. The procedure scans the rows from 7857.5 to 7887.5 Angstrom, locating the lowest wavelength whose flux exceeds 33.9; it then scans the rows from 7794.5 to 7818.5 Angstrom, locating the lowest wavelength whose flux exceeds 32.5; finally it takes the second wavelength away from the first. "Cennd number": 63 Angstrom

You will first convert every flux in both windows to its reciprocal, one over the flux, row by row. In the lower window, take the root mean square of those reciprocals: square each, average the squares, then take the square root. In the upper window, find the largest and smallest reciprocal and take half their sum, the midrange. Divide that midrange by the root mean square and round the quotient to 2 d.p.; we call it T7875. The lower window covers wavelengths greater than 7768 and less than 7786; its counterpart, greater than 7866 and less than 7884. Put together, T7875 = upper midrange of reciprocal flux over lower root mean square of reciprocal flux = 1.00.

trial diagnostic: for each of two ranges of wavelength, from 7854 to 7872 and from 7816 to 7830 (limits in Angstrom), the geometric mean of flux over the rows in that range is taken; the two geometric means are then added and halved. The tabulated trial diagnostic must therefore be 33.8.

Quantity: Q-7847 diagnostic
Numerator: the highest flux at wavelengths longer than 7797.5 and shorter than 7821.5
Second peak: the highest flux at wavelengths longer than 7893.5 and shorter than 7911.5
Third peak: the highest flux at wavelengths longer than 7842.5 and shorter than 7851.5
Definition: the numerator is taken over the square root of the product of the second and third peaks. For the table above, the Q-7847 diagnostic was 1.12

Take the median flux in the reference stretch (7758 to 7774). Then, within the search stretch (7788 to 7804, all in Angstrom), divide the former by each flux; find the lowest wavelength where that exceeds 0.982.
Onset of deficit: 7790.0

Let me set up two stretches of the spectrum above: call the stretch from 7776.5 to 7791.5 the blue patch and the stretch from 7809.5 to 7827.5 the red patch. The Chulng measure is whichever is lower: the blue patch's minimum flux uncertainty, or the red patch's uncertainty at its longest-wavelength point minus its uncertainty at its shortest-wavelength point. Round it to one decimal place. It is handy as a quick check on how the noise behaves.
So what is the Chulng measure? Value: 1.0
